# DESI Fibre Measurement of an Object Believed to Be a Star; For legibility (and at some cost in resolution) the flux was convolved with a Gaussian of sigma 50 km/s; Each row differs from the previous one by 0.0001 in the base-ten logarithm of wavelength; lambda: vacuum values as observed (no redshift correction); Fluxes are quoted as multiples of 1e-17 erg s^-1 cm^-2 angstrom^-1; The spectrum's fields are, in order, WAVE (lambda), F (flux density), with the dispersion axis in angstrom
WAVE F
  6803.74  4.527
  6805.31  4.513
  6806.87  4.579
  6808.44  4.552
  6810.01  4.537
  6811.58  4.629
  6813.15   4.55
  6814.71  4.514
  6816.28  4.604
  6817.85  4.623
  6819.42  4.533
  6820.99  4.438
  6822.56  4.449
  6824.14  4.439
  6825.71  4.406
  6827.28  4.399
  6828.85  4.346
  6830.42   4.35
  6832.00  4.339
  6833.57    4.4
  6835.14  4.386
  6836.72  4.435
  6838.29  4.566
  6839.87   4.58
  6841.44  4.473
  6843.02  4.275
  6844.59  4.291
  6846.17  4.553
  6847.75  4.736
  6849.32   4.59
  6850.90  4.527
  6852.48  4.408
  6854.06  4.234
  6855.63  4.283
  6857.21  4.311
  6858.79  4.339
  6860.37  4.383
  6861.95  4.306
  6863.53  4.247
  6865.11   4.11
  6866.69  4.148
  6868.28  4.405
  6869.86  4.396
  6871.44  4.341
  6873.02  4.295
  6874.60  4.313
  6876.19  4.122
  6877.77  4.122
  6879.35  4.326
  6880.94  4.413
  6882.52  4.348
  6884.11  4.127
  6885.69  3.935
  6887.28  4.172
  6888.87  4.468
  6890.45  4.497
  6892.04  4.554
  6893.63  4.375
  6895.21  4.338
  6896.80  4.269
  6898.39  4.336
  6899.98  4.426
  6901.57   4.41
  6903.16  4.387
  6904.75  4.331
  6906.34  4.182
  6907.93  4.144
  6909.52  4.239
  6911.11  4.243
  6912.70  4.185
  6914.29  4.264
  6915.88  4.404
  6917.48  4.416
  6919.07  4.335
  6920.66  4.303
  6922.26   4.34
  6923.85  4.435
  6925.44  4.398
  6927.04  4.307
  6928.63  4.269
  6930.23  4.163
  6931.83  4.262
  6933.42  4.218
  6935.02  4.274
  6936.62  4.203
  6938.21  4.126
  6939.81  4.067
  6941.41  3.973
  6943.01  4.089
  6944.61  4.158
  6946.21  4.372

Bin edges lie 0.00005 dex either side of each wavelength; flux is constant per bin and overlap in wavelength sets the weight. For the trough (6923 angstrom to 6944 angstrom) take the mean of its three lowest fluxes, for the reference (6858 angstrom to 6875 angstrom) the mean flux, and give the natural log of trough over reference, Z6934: -0.061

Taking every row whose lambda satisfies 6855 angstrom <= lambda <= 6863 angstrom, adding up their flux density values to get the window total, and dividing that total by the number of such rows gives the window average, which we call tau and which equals 4.32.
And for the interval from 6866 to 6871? 4.32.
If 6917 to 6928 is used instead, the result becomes 4.36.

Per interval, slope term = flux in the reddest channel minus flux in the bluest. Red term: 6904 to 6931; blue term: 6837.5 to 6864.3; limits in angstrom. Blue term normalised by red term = 1.9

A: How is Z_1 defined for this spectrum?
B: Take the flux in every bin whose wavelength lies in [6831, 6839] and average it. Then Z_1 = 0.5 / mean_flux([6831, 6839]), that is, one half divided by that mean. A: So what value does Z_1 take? 0.113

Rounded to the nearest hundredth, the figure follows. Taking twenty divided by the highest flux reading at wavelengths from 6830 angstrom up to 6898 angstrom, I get 4.22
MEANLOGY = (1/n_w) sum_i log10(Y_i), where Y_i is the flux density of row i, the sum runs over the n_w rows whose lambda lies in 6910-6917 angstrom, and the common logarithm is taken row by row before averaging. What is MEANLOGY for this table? 0.631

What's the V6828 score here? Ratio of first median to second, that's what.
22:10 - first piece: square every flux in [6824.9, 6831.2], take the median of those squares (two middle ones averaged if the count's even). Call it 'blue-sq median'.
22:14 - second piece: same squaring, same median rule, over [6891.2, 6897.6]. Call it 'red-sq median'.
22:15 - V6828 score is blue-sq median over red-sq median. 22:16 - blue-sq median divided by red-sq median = 1.01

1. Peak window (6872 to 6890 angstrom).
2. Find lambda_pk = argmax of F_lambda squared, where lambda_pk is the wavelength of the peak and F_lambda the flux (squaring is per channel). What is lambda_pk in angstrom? 6888.87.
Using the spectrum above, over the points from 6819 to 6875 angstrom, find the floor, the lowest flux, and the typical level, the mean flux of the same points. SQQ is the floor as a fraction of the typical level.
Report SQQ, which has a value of 0.94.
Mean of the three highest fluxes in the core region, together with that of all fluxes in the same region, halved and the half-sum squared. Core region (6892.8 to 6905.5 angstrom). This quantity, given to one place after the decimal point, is 19.2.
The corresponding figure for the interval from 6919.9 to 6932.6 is 18.9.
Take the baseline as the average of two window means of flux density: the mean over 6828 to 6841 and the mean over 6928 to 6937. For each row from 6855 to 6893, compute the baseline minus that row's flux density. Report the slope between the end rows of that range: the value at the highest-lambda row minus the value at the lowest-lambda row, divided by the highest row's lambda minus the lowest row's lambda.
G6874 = -0.0074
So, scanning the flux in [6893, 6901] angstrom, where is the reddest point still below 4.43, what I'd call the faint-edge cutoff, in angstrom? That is 6899.98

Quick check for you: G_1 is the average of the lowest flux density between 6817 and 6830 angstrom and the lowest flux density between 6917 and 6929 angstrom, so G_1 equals 4.31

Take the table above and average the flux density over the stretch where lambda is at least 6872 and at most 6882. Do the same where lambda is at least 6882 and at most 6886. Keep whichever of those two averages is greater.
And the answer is 4.27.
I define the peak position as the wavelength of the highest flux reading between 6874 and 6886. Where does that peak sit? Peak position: 6880.94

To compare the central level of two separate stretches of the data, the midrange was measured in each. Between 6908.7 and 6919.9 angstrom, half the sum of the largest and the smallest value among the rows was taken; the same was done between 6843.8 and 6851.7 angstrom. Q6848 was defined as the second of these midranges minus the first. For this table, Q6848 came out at 0.213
